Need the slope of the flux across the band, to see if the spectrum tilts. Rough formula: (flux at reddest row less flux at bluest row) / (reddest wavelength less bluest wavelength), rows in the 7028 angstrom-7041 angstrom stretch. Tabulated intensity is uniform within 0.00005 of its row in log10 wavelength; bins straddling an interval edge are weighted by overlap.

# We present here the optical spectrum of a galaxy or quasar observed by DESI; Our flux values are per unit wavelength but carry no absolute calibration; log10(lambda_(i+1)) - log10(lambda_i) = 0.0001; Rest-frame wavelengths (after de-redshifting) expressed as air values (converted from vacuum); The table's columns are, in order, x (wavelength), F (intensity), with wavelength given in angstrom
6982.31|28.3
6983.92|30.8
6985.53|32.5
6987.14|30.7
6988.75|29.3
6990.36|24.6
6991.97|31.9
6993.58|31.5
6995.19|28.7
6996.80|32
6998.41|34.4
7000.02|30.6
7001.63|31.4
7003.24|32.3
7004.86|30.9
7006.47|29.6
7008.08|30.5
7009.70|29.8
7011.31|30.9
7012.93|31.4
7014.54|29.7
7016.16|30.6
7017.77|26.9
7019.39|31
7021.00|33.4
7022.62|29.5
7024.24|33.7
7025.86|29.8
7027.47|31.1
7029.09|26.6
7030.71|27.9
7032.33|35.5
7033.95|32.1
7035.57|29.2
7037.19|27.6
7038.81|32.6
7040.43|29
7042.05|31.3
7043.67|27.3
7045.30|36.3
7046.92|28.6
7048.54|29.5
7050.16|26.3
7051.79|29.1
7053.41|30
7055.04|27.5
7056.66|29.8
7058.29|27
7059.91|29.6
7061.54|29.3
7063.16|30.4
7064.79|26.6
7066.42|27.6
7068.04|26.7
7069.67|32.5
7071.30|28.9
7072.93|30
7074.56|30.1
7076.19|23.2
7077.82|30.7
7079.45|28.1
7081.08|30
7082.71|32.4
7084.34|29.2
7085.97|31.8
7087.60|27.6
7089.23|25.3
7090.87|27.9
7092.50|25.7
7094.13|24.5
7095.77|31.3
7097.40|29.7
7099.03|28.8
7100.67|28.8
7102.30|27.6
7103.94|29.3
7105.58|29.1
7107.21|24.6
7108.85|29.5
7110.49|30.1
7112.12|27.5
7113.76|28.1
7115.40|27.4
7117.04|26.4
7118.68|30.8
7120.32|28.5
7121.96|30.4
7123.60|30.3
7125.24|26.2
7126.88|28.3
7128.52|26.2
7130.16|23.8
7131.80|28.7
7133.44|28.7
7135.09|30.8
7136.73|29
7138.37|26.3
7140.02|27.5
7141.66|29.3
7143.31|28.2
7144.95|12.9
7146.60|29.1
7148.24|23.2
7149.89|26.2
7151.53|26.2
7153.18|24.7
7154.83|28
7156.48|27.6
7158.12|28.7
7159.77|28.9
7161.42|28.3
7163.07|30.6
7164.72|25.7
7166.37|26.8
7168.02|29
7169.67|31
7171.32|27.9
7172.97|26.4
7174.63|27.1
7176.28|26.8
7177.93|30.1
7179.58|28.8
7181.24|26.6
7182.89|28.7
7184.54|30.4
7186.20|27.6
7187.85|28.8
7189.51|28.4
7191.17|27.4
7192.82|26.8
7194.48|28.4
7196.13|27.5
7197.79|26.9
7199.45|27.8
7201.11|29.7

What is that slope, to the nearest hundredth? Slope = 0.21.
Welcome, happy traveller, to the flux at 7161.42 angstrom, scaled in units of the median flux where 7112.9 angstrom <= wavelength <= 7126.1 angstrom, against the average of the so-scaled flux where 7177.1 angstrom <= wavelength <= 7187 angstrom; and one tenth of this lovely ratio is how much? 0.099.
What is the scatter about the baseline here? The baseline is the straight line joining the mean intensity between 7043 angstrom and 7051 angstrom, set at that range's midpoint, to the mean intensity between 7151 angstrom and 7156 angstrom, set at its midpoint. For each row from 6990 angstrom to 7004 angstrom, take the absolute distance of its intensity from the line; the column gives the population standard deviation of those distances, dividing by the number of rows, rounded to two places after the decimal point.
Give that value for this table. 2.00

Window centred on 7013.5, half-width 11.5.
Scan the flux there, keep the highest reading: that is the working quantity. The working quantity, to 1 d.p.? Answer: 33.7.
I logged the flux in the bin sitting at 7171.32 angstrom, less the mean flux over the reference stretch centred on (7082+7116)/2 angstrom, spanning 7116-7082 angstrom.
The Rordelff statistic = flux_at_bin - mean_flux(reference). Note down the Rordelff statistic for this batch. 0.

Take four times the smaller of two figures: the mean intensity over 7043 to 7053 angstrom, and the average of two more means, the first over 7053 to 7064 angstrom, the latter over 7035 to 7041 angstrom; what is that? 117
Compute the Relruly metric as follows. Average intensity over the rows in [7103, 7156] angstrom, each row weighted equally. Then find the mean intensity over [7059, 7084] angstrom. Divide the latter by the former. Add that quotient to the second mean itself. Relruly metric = 30.1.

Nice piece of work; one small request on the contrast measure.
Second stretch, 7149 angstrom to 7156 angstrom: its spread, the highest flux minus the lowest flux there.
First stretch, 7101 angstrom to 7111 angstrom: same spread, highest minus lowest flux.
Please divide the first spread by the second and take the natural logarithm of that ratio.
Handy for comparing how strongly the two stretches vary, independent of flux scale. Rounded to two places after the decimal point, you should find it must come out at 0.51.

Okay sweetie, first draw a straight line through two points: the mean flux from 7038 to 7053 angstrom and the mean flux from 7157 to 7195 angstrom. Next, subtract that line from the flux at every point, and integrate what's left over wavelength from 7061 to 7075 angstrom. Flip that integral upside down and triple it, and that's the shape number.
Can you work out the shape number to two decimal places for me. -0.36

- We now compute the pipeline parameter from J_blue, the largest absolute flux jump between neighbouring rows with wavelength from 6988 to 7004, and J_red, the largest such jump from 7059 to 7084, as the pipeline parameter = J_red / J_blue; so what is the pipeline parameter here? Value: 1.0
